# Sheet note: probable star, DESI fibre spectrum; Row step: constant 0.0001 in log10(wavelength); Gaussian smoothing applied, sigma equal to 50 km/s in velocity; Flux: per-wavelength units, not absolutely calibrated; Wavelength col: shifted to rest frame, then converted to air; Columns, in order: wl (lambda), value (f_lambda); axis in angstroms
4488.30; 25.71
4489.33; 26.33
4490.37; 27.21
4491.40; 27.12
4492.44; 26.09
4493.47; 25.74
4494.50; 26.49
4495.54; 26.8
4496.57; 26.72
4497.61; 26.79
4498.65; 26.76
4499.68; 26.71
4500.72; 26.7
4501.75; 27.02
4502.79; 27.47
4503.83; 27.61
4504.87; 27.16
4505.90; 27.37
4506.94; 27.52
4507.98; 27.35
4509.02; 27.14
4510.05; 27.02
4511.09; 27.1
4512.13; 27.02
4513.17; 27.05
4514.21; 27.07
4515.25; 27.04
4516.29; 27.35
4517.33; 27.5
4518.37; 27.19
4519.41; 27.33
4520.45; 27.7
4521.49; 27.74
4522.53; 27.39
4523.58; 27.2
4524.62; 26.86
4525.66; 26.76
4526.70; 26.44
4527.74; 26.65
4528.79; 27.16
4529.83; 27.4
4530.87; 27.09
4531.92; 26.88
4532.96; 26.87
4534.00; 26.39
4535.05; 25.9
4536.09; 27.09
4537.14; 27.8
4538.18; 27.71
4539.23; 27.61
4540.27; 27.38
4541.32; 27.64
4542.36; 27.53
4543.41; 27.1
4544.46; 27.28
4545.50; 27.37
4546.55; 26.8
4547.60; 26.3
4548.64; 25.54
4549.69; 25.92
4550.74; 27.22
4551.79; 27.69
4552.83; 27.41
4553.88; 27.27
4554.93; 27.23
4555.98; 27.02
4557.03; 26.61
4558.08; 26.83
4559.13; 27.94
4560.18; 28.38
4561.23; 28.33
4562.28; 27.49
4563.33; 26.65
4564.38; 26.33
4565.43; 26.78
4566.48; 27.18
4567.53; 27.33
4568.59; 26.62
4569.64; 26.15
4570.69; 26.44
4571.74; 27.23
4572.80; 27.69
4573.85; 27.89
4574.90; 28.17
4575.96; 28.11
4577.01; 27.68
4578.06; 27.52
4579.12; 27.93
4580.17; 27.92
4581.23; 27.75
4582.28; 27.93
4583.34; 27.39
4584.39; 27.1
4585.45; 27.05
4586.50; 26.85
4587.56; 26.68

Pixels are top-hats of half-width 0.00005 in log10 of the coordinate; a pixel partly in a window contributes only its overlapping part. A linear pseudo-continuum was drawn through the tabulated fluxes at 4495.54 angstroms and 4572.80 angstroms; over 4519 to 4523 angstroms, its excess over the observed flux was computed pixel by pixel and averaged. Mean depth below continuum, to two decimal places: -0.45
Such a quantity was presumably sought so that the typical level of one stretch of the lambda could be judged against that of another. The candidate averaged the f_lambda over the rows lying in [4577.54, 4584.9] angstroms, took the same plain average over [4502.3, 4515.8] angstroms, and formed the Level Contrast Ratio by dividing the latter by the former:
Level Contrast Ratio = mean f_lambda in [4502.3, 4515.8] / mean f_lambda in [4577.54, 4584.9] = 0.98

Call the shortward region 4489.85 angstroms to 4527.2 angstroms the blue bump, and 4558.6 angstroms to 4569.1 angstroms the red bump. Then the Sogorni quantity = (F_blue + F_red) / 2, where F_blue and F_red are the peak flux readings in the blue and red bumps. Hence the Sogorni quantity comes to 28.1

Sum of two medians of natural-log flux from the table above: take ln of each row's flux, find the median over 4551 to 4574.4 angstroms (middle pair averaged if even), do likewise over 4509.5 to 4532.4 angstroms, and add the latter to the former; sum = 6.60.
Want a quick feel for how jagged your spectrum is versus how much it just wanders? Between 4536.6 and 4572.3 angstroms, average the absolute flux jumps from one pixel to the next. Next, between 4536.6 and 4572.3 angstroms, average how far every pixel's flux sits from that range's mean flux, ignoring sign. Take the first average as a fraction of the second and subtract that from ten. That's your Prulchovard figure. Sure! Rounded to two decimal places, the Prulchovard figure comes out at 9.18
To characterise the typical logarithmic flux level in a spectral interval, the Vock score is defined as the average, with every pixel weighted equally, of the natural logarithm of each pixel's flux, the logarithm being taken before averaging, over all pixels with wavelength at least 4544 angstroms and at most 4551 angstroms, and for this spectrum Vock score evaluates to 3.28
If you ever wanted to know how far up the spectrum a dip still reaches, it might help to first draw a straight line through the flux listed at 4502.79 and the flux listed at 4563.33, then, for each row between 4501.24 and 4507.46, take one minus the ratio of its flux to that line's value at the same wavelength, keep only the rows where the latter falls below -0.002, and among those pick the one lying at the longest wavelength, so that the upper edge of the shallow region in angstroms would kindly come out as 4506.94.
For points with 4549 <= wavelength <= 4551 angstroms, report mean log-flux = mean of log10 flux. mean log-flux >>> 1.42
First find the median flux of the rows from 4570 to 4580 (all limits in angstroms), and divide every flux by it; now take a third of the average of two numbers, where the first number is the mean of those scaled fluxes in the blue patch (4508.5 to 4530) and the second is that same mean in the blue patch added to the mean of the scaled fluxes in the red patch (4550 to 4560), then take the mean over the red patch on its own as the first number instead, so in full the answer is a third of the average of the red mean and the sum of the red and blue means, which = 0.491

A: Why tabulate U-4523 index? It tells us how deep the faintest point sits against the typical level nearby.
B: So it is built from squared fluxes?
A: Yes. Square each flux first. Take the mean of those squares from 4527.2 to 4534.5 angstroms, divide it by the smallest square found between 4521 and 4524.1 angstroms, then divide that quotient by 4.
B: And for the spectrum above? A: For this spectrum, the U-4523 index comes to 0.24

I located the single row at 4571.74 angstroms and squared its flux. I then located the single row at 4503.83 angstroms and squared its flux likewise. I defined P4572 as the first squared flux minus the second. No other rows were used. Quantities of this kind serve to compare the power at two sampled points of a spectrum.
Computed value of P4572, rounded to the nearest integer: -21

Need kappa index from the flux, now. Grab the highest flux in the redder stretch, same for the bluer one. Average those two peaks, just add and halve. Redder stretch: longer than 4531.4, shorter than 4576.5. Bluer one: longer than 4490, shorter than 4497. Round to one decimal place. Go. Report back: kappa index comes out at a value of 27.8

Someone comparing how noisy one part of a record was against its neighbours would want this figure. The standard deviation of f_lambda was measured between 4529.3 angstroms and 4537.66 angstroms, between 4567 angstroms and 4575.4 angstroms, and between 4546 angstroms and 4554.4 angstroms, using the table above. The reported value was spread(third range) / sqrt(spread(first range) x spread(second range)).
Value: 1.18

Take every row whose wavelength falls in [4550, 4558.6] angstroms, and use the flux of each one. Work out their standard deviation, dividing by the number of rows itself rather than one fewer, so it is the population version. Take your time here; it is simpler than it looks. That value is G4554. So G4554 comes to 0.315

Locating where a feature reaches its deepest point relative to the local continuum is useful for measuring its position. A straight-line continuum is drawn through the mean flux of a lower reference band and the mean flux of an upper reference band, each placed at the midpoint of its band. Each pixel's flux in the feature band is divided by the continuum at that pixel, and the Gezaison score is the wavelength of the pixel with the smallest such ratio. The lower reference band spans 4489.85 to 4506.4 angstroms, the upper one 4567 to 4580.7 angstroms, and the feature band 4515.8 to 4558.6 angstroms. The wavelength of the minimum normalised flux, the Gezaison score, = 4548.64 angstroms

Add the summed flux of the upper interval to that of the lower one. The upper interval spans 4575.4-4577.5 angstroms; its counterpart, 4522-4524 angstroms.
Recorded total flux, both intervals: 110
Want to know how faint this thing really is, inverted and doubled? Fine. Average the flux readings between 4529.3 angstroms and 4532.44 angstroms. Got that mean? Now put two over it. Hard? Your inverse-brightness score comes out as 0.0737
